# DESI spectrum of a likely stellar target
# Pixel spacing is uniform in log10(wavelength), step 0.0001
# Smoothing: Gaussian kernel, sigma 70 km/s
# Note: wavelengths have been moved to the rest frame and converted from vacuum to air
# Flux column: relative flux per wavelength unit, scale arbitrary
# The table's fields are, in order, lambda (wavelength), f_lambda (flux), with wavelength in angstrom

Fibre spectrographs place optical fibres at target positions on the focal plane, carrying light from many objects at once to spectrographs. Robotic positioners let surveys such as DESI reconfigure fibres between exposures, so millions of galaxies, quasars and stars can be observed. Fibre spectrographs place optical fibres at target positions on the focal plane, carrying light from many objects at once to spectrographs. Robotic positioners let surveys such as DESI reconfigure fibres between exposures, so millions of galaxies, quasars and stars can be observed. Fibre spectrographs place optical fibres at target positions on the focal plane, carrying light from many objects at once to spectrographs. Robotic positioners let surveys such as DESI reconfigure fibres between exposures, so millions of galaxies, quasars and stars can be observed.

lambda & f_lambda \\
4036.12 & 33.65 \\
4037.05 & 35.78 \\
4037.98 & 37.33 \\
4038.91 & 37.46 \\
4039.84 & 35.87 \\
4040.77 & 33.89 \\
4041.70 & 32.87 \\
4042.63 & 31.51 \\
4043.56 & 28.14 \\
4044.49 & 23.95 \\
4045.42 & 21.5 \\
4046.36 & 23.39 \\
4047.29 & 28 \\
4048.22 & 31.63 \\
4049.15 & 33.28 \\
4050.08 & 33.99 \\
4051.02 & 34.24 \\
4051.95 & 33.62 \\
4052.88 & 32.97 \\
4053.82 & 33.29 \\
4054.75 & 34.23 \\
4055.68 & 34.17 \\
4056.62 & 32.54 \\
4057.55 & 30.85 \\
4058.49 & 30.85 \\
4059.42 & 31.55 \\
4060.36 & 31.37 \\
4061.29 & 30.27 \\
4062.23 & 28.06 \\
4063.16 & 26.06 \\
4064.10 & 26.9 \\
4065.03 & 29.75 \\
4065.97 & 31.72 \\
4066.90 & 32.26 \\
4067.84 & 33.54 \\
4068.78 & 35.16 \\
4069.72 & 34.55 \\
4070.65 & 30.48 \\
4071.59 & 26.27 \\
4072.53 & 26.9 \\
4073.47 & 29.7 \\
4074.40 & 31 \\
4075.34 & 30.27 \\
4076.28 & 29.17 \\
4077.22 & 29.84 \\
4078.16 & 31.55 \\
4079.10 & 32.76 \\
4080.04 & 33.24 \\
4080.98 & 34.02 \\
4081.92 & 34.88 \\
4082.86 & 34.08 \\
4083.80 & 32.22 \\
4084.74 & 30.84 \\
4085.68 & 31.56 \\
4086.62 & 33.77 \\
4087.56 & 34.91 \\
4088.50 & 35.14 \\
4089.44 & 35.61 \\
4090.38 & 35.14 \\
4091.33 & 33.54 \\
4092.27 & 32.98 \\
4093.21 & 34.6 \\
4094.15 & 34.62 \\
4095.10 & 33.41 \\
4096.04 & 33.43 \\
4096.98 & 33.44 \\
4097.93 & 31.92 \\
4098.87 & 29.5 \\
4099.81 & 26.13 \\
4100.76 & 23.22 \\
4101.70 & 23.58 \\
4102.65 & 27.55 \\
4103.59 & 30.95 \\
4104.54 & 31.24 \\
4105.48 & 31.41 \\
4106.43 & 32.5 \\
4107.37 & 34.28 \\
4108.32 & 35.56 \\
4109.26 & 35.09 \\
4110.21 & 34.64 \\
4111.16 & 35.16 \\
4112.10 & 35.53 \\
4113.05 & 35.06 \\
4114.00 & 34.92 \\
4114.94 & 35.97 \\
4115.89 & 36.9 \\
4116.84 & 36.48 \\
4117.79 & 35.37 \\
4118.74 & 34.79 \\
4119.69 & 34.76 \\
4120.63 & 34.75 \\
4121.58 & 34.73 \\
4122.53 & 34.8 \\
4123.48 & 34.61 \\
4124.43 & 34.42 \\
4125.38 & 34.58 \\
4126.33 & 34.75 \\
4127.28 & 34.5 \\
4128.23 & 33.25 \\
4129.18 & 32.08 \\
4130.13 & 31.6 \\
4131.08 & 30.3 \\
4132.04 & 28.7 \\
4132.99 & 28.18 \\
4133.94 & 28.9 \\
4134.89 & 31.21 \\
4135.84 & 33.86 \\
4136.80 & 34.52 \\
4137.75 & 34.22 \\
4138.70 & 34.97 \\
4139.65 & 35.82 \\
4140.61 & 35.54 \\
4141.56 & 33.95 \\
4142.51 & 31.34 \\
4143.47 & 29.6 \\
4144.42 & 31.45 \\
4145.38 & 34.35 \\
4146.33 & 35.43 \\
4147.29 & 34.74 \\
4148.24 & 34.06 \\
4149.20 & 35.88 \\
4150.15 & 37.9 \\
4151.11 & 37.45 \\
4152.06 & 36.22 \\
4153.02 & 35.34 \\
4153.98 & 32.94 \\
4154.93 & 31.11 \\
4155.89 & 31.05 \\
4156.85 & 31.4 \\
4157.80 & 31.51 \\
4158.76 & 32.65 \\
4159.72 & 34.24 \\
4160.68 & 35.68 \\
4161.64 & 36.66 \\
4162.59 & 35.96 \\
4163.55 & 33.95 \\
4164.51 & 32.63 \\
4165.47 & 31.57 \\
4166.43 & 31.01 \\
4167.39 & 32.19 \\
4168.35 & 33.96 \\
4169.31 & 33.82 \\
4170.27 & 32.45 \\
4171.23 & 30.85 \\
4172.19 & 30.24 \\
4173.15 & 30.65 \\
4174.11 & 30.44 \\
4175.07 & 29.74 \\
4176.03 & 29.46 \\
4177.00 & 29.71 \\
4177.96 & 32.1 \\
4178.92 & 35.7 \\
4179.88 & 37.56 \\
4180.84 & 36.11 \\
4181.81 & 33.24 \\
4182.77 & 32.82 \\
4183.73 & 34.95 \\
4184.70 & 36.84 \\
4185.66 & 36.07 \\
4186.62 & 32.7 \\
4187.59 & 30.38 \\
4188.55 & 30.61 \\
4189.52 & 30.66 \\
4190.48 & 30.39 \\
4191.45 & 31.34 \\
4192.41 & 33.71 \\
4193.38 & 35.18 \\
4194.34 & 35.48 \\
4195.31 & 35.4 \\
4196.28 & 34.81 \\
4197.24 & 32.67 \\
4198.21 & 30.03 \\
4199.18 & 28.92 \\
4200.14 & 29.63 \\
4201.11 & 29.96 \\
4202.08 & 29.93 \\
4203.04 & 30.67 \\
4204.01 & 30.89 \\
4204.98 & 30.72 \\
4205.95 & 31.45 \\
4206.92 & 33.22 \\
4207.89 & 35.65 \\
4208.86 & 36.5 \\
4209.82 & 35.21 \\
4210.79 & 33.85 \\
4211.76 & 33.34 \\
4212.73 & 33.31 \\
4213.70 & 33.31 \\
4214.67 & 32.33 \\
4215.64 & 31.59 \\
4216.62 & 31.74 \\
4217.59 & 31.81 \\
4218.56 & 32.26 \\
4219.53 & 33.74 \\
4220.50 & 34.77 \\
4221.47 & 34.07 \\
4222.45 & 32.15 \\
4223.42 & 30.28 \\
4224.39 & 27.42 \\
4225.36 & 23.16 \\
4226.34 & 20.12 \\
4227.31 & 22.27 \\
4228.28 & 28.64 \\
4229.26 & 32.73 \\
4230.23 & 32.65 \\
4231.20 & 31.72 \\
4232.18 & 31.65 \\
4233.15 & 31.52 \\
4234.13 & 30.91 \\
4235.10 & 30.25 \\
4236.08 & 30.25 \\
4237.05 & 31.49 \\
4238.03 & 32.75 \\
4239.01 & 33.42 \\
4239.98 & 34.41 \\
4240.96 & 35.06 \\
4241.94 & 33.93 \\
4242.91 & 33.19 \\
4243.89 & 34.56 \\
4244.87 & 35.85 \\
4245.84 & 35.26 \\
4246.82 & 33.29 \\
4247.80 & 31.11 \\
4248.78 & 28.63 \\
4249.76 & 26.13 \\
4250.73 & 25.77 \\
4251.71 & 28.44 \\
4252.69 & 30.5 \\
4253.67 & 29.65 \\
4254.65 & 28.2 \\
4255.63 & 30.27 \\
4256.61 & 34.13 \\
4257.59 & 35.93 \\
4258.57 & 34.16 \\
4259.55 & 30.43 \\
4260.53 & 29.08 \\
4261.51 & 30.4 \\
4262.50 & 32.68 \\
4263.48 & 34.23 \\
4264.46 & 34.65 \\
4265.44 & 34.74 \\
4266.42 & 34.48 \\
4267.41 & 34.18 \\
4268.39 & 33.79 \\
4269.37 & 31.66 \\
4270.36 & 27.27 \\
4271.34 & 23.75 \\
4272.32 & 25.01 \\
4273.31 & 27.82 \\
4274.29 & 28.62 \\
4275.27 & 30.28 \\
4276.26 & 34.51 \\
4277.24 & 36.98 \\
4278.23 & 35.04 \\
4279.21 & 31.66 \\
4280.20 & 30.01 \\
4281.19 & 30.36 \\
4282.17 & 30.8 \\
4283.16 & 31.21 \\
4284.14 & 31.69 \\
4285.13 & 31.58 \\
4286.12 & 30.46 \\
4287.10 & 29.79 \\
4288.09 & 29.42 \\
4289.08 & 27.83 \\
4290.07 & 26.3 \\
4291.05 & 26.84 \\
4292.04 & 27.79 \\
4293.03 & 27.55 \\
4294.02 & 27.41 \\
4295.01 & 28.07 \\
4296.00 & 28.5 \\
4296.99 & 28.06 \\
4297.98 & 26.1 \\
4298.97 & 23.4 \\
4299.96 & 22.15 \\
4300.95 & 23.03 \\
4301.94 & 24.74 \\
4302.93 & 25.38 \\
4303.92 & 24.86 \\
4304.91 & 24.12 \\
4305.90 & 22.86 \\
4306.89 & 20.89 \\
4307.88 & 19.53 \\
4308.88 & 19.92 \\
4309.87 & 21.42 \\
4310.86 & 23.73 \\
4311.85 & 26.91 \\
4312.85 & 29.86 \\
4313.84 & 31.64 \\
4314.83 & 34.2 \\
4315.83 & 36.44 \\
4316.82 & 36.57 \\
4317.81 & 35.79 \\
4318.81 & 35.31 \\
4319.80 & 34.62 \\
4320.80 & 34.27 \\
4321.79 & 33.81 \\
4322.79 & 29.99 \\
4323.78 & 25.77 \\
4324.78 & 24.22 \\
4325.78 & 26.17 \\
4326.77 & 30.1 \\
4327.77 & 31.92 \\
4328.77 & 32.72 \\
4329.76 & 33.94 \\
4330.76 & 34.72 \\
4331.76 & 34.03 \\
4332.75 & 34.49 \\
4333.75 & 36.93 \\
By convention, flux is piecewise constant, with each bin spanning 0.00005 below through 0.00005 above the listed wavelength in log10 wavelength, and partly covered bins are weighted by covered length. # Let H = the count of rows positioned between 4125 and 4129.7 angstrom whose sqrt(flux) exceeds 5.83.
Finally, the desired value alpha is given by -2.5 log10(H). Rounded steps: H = 3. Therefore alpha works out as -1.2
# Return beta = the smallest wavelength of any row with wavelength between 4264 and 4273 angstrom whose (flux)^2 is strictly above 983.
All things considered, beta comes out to 4264.46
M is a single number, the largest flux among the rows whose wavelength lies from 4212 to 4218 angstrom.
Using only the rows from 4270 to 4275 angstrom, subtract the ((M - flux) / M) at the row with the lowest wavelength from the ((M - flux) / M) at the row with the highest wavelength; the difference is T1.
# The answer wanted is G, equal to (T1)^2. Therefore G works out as 0.002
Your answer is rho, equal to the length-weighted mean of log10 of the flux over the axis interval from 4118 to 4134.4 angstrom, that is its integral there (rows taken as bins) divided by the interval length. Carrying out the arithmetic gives 1.52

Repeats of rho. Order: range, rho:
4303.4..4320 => 1.44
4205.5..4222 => 1.52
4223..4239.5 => 1.47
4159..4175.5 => 1.51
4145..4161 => 1.53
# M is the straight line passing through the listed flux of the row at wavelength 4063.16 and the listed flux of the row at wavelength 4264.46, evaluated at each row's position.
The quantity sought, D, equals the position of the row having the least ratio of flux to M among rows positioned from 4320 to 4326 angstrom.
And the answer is 4324.78 angstrom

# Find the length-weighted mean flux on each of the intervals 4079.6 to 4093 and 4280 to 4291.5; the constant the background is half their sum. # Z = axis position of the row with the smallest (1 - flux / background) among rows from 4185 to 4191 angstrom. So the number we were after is 4185.66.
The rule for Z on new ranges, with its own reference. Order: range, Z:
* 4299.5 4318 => 4316.82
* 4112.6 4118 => 4115.89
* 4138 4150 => 4149.20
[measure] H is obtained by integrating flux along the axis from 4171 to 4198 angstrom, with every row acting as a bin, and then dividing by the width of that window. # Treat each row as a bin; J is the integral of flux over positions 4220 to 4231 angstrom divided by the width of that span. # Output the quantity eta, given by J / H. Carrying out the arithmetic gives 0.88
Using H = 32.8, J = 29.0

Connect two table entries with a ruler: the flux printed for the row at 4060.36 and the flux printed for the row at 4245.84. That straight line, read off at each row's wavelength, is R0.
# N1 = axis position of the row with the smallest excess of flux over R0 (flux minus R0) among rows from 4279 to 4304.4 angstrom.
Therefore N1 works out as 4299.96 angstrom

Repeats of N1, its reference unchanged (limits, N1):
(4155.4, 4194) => 4176.03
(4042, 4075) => 4045.42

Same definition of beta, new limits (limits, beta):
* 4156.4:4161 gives 4156.85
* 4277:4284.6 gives 4277.24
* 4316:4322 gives 4316.82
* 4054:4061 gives 4054.75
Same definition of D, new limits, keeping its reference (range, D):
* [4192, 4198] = 4197.24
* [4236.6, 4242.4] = 4237.05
